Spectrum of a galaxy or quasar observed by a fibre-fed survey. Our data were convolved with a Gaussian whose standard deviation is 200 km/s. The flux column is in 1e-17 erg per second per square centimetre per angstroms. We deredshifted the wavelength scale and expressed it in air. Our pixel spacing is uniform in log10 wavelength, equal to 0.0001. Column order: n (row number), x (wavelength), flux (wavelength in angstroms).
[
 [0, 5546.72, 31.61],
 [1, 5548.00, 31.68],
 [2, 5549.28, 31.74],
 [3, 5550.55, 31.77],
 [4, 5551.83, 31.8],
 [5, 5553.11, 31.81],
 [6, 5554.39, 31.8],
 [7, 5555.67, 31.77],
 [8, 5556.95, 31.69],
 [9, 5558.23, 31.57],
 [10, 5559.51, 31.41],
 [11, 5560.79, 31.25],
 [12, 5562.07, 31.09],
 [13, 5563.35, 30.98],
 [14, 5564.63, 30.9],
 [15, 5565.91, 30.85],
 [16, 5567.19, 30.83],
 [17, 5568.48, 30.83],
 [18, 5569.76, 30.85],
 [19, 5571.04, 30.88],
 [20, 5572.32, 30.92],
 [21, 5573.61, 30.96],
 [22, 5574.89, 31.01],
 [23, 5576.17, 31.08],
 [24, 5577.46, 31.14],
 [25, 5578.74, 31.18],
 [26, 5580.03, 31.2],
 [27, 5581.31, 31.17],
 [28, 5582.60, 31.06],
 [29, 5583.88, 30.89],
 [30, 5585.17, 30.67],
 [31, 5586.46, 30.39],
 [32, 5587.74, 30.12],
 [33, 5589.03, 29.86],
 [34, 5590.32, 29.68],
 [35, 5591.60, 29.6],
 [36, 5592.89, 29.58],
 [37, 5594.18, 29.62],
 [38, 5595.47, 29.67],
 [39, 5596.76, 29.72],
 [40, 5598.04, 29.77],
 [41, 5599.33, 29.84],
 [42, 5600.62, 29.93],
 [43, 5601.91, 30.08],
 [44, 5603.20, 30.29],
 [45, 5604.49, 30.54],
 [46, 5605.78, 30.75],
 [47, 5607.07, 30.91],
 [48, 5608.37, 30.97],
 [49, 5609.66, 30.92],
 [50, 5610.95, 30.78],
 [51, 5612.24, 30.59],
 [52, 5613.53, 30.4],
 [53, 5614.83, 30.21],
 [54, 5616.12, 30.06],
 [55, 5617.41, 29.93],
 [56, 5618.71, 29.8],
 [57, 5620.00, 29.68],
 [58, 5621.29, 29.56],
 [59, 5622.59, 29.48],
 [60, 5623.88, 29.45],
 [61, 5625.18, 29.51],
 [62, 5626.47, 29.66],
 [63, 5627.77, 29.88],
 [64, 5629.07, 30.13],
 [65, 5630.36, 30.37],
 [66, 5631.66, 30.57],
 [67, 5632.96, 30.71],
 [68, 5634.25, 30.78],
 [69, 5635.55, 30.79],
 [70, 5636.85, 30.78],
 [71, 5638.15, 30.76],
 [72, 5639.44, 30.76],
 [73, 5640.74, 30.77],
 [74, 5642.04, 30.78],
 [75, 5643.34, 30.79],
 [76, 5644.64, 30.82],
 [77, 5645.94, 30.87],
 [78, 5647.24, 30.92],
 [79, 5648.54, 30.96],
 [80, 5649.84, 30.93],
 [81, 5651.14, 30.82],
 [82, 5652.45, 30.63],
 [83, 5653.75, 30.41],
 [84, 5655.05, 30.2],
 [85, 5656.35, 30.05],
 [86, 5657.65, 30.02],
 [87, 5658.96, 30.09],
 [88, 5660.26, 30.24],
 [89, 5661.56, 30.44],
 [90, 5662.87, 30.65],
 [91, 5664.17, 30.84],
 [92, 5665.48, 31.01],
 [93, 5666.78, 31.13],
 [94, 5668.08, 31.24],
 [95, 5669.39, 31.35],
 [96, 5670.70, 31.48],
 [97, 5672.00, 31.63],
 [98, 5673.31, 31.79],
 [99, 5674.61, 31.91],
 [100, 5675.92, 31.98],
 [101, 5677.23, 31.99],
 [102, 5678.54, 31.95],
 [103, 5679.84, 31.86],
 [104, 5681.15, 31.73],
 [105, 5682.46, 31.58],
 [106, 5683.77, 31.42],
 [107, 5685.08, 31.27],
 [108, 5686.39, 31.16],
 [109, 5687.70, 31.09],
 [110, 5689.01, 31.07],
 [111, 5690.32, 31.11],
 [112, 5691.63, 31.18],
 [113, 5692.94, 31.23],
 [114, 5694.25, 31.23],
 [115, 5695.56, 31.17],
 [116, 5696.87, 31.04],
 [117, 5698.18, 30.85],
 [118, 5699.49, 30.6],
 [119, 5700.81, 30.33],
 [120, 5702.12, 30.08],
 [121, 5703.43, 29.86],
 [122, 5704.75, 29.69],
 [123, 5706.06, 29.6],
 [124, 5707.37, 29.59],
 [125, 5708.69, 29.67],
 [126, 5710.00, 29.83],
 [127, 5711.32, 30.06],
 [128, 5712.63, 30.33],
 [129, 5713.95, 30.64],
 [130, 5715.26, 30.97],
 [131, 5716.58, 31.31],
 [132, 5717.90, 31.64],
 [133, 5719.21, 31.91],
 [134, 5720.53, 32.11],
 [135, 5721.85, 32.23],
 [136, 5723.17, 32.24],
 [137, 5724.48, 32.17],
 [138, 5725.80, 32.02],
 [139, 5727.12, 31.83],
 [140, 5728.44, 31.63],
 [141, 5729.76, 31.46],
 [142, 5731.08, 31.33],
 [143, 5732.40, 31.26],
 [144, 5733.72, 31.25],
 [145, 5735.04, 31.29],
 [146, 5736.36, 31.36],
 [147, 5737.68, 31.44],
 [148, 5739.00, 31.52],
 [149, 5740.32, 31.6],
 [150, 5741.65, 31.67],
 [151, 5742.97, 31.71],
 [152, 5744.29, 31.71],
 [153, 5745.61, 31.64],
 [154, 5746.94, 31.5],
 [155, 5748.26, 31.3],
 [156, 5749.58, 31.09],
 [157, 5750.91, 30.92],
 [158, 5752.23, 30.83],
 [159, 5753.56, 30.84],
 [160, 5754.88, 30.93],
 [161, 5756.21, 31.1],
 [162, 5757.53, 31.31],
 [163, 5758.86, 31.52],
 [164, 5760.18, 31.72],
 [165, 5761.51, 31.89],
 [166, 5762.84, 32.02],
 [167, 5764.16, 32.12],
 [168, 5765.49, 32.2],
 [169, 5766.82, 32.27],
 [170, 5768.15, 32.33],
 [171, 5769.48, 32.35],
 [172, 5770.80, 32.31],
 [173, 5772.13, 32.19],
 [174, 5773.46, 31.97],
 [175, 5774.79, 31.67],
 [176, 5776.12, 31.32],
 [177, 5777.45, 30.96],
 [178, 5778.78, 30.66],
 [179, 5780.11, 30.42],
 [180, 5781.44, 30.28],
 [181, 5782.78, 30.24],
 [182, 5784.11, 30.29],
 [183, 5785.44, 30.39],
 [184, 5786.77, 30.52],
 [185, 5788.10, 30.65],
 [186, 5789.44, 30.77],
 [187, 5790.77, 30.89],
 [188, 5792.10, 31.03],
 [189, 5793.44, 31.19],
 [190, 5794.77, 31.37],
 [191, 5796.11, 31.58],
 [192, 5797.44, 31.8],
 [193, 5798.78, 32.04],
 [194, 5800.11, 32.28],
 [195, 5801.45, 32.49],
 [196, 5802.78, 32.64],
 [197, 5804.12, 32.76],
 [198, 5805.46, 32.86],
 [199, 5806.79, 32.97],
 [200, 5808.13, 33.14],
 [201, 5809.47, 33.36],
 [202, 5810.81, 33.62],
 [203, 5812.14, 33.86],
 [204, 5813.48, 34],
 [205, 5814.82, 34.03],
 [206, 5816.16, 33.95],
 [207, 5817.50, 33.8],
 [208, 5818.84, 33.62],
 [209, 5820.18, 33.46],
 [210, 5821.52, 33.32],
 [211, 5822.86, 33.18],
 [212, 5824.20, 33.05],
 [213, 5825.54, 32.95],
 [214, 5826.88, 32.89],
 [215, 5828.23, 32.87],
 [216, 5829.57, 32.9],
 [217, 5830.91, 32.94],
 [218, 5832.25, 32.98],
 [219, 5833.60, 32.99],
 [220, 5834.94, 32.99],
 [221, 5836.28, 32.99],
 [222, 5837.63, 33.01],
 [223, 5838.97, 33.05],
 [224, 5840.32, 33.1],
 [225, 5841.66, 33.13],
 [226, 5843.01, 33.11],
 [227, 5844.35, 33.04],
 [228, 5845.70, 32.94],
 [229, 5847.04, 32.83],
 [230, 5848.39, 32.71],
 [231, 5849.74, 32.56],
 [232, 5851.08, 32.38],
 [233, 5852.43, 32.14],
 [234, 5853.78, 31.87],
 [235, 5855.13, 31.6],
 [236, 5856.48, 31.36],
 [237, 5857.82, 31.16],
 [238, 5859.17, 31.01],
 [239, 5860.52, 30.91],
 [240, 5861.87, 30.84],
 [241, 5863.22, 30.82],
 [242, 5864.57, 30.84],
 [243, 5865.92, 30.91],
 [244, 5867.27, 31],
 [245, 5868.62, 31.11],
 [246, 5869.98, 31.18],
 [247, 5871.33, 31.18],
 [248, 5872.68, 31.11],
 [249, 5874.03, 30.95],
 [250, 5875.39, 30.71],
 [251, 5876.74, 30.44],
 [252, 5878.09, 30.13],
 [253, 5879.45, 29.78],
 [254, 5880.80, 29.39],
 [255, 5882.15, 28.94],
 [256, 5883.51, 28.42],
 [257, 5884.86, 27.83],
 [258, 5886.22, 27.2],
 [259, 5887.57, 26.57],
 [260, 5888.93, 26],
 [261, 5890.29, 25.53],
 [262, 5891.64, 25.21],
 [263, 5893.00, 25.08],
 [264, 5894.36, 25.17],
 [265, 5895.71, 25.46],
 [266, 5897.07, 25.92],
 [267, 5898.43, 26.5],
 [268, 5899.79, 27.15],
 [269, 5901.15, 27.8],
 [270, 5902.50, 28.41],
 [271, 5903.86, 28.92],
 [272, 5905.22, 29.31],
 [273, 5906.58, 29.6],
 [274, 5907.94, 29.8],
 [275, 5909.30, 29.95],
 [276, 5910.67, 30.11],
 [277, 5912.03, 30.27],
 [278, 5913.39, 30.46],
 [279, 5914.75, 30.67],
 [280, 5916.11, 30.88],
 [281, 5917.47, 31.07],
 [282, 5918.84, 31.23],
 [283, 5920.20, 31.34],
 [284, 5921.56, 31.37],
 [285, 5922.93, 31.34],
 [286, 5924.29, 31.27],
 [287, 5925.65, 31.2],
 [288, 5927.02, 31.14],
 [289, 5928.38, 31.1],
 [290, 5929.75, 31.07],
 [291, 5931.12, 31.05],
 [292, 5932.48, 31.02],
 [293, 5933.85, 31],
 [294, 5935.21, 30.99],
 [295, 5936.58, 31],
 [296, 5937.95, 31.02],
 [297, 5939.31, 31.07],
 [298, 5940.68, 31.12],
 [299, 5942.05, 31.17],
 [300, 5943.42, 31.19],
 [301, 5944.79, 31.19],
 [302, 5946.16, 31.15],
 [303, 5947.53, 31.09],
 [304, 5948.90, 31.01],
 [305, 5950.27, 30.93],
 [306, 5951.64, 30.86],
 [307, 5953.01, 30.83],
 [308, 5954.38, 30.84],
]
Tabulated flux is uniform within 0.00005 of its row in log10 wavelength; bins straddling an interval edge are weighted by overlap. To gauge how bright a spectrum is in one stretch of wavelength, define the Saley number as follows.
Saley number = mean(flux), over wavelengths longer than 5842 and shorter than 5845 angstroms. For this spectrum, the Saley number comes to 33.1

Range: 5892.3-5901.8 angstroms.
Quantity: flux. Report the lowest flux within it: 25.08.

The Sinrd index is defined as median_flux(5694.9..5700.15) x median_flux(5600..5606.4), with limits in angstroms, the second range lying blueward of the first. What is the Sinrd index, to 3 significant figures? 937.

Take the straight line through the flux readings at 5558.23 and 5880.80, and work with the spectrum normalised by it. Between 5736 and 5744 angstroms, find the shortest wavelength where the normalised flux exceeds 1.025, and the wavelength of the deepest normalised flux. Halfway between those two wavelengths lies 5736.4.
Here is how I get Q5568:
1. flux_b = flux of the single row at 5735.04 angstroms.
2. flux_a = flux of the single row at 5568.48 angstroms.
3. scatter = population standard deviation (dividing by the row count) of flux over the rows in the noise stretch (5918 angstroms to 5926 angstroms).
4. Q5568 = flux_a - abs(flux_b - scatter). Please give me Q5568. -0.4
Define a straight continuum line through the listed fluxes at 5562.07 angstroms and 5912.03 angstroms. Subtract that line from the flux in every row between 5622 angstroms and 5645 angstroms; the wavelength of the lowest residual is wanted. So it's 5623.88 angstroms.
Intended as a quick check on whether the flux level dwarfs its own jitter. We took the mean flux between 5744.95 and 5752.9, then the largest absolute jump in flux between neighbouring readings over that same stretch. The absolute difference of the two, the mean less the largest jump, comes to 31.0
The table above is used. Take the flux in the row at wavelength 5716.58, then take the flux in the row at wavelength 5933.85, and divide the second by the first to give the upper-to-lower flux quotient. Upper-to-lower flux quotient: 0.99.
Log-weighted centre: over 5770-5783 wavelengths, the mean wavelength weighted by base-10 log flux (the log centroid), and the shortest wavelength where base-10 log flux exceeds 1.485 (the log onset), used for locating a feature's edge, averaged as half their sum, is 5773.8 angstroms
